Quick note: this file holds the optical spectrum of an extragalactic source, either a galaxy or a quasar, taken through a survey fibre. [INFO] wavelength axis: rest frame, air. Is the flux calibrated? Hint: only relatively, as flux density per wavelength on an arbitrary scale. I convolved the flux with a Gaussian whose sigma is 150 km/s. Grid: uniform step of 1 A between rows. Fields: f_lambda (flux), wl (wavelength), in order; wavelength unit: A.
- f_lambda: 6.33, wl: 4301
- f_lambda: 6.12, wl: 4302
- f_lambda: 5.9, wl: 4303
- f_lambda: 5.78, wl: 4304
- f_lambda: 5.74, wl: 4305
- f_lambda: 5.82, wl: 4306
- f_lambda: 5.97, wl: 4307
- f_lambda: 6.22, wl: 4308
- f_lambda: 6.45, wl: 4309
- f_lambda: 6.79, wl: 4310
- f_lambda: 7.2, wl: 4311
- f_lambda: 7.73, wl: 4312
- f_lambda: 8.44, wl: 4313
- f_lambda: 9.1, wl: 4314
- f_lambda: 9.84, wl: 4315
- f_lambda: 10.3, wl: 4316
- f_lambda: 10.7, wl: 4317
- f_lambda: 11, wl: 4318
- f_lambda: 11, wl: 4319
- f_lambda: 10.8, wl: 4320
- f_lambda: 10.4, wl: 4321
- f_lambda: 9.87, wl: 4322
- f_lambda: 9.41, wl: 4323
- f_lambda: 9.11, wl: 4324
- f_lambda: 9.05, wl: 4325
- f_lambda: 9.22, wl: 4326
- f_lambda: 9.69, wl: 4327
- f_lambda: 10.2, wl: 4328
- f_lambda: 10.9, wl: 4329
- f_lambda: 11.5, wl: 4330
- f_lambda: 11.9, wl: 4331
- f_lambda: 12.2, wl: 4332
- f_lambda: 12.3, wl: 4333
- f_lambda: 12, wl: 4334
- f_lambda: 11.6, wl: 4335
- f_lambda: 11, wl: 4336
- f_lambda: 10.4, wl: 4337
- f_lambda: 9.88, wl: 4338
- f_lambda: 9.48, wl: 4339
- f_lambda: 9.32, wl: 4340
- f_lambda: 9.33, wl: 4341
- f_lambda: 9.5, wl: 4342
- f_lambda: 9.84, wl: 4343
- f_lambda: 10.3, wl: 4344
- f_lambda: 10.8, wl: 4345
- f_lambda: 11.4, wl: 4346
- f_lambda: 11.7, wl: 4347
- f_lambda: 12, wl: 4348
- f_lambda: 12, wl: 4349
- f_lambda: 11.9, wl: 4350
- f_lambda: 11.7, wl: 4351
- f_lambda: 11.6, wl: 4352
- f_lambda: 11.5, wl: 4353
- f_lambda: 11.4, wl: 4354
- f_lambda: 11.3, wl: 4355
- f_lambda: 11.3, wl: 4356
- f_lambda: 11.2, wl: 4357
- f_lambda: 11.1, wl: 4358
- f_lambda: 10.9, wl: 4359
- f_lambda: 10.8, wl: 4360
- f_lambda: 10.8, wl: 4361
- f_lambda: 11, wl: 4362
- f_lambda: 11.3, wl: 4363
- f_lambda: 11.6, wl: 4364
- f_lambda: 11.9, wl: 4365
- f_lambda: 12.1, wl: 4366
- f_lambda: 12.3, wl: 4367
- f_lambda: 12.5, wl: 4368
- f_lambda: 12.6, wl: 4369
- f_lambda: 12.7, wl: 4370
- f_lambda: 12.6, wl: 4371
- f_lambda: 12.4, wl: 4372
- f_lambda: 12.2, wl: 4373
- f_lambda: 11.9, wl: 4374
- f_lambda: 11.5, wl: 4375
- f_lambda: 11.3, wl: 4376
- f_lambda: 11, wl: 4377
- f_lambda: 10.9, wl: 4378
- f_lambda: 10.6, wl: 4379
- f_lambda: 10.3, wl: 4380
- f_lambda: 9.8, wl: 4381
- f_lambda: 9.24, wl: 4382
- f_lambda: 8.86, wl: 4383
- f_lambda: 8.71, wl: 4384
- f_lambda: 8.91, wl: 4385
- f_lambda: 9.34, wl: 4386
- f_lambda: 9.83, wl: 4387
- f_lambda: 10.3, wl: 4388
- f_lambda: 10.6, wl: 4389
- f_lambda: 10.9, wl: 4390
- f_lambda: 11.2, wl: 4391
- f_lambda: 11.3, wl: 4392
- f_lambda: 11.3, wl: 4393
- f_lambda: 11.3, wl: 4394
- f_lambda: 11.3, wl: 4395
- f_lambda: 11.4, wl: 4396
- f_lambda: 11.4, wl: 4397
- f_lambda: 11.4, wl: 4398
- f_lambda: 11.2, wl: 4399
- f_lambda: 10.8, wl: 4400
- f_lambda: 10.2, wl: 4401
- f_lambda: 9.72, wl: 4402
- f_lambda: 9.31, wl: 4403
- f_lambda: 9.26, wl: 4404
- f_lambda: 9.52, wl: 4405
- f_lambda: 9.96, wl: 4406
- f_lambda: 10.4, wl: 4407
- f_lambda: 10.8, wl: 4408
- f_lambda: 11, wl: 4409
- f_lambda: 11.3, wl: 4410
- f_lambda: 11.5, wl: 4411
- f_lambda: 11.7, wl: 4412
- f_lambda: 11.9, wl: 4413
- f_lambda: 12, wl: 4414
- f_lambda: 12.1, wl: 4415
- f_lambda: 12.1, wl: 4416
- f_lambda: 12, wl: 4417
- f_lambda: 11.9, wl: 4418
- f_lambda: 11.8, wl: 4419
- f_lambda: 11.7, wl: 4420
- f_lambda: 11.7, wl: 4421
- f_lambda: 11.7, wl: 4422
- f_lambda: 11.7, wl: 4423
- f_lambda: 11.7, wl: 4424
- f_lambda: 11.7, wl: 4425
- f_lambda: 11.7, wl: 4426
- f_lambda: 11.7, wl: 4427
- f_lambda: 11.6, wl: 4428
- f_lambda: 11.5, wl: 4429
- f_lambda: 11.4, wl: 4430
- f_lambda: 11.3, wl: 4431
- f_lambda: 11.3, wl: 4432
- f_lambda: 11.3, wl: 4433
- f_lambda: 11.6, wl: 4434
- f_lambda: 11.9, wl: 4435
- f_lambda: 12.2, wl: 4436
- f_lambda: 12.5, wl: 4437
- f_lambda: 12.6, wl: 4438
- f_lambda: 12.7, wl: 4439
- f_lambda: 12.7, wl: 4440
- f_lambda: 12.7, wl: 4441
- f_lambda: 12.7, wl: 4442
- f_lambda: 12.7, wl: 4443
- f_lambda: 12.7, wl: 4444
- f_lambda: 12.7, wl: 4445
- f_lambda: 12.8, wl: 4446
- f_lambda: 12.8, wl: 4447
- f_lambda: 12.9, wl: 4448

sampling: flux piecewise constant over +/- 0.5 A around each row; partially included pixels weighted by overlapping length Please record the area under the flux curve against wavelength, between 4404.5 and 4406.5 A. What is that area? 19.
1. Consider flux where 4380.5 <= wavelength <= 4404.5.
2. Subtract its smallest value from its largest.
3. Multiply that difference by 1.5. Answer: 4.0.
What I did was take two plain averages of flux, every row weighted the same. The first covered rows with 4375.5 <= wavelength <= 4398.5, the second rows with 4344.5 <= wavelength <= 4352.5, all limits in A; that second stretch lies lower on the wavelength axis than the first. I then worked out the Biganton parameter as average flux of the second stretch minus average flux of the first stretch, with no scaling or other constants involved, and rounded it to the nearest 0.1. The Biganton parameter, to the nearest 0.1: 1.2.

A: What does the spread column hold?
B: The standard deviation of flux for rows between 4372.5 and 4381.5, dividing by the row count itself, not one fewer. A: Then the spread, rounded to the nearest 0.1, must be 0.7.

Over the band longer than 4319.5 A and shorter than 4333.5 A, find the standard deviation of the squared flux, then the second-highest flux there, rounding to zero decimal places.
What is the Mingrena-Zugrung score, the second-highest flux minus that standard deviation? -12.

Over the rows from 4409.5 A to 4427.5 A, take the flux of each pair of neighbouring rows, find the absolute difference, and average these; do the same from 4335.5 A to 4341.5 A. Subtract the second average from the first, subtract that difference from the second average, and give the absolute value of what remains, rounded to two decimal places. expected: 0.61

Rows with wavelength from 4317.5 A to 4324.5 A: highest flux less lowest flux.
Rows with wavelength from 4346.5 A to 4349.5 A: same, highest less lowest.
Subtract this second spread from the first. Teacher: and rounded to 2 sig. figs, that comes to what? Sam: 1.6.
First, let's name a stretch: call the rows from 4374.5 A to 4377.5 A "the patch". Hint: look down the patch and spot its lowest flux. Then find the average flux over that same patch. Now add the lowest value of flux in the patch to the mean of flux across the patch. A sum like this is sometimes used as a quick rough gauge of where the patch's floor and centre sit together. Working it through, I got 22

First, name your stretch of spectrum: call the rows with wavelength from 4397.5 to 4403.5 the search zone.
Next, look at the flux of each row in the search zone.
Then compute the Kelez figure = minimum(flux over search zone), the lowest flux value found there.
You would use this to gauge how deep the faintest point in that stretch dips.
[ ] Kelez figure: 9.31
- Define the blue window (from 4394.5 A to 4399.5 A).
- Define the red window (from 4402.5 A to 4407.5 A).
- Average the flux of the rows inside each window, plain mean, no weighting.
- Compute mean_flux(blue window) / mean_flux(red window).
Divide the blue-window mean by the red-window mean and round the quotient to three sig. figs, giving 1.17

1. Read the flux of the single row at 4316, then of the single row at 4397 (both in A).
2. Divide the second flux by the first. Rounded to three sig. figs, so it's 1.11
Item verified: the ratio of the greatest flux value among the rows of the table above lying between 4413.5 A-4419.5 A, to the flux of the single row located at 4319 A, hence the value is 1.10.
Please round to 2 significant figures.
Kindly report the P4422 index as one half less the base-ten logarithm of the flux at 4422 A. -0.57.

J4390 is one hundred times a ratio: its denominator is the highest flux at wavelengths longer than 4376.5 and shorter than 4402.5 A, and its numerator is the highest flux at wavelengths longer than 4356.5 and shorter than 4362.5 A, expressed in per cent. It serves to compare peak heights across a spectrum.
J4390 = 98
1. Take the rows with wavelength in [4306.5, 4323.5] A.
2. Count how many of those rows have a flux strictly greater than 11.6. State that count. 0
